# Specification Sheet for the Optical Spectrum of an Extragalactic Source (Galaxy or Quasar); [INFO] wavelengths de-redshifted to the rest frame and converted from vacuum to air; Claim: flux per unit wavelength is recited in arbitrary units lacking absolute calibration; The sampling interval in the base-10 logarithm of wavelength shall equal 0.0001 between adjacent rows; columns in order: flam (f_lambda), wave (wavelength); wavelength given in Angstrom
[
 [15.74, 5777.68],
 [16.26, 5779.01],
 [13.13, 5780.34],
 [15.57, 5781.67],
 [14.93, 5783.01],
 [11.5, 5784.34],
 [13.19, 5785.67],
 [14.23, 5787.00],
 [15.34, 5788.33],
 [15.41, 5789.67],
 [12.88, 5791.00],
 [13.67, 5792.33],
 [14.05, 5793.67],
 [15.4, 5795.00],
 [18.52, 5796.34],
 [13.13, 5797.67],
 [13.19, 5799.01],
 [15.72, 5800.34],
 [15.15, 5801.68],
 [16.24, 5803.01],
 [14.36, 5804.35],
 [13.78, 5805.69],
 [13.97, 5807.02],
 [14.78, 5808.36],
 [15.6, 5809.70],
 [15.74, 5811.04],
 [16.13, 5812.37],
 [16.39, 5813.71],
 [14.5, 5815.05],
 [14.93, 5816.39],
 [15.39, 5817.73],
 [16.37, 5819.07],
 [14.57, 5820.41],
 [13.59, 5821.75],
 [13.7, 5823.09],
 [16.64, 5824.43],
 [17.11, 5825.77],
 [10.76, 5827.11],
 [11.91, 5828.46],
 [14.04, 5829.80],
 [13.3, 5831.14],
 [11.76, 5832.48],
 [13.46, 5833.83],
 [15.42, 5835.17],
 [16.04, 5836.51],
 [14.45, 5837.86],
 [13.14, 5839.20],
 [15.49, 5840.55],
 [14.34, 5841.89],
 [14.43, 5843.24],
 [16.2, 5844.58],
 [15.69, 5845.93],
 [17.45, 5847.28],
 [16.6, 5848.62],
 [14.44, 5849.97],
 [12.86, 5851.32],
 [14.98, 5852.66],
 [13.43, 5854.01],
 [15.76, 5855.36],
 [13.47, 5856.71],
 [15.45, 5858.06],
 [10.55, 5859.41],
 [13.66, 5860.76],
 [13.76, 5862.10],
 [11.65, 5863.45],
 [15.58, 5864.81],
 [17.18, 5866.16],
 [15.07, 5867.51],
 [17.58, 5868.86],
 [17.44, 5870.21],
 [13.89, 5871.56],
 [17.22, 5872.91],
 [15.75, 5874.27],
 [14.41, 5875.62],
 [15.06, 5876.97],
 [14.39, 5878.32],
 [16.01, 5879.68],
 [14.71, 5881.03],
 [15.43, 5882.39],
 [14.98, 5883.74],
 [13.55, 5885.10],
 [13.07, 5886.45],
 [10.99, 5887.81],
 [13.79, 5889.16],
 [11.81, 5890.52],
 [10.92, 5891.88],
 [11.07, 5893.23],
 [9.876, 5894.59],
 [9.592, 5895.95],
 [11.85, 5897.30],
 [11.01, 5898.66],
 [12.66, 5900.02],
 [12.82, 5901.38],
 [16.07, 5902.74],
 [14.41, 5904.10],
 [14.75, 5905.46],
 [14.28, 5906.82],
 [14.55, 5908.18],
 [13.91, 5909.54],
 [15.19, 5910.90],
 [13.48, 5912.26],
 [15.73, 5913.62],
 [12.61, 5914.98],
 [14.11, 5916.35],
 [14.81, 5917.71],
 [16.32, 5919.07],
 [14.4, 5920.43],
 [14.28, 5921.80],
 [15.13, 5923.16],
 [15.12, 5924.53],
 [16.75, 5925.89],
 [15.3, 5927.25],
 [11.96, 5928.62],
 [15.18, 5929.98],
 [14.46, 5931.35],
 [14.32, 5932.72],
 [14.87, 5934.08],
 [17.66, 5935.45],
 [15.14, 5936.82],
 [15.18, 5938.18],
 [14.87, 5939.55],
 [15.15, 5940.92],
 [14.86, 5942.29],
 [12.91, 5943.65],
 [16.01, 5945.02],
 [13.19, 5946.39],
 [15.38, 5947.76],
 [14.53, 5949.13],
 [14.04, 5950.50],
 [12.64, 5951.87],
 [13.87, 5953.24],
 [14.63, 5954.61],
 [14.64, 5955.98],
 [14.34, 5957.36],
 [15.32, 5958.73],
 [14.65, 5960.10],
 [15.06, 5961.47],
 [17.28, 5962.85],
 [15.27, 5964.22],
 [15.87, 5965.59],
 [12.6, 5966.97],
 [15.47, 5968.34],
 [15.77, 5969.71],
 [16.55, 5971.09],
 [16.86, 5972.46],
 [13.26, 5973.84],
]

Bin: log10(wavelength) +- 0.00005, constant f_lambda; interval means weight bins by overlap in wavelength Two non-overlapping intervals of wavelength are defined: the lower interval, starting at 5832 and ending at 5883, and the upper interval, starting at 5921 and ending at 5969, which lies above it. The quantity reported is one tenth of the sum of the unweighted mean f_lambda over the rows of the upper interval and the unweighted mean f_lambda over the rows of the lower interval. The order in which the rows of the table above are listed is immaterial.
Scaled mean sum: 2.965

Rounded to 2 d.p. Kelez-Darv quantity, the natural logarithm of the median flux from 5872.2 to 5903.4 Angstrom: 2.61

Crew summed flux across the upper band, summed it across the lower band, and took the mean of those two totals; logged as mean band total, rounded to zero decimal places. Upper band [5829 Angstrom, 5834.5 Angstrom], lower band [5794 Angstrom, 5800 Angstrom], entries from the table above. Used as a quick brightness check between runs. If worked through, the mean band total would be 56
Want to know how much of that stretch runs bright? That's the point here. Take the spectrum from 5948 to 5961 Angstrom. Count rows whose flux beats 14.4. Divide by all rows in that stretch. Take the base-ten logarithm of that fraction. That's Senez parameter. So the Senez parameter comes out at -0.26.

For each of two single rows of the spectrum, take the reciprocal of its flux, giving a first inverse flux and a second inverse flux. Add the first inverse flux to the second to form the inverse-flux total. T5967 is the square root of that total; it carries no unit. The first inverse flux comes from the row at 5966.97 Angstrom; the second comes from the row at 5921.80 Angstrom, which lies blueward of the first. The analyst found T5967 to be 0.387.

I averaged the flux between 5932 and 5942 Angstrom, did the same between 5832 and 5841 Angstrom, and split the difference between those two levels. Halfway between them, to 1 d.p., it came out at 14.8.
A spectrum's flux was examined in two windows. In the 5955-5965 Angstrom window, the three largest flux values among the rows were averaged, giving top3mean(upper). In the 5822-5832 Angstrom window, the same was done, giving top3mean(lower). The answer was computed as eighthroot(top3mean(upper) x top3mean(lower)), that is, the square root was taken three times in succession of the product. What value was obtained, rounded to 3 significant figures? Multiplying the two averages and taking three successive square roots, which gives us 2.00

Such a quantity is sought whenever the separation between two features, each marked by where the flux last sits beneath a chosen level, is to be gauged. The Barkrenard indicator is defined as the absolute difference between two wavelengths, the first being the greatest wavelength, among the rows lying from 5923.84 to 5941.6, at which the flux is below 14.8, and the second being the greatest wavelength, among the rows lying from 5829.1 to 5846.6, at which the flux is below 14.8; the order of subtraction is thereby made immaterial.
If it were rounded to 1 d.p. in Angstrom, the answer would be 89.5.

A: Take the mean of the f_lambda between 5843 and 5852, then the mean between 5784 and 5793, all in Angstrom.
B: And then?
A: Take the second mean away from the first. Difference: 1.6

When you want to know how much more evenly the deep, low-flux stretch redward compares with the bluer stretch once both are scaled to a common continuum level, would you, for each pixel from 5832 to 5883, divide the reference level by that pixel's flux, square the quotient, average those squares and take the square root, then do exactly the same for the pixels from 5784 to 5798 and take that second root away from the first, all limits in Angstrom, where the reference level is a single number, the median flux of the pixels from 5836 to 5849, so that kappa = -0.042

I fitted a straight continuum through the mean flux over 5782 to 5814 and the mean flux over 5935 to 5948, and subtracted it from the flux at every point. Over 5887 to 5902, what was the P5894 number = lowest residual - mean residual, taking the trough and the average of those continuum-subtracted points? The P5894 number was -1.9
